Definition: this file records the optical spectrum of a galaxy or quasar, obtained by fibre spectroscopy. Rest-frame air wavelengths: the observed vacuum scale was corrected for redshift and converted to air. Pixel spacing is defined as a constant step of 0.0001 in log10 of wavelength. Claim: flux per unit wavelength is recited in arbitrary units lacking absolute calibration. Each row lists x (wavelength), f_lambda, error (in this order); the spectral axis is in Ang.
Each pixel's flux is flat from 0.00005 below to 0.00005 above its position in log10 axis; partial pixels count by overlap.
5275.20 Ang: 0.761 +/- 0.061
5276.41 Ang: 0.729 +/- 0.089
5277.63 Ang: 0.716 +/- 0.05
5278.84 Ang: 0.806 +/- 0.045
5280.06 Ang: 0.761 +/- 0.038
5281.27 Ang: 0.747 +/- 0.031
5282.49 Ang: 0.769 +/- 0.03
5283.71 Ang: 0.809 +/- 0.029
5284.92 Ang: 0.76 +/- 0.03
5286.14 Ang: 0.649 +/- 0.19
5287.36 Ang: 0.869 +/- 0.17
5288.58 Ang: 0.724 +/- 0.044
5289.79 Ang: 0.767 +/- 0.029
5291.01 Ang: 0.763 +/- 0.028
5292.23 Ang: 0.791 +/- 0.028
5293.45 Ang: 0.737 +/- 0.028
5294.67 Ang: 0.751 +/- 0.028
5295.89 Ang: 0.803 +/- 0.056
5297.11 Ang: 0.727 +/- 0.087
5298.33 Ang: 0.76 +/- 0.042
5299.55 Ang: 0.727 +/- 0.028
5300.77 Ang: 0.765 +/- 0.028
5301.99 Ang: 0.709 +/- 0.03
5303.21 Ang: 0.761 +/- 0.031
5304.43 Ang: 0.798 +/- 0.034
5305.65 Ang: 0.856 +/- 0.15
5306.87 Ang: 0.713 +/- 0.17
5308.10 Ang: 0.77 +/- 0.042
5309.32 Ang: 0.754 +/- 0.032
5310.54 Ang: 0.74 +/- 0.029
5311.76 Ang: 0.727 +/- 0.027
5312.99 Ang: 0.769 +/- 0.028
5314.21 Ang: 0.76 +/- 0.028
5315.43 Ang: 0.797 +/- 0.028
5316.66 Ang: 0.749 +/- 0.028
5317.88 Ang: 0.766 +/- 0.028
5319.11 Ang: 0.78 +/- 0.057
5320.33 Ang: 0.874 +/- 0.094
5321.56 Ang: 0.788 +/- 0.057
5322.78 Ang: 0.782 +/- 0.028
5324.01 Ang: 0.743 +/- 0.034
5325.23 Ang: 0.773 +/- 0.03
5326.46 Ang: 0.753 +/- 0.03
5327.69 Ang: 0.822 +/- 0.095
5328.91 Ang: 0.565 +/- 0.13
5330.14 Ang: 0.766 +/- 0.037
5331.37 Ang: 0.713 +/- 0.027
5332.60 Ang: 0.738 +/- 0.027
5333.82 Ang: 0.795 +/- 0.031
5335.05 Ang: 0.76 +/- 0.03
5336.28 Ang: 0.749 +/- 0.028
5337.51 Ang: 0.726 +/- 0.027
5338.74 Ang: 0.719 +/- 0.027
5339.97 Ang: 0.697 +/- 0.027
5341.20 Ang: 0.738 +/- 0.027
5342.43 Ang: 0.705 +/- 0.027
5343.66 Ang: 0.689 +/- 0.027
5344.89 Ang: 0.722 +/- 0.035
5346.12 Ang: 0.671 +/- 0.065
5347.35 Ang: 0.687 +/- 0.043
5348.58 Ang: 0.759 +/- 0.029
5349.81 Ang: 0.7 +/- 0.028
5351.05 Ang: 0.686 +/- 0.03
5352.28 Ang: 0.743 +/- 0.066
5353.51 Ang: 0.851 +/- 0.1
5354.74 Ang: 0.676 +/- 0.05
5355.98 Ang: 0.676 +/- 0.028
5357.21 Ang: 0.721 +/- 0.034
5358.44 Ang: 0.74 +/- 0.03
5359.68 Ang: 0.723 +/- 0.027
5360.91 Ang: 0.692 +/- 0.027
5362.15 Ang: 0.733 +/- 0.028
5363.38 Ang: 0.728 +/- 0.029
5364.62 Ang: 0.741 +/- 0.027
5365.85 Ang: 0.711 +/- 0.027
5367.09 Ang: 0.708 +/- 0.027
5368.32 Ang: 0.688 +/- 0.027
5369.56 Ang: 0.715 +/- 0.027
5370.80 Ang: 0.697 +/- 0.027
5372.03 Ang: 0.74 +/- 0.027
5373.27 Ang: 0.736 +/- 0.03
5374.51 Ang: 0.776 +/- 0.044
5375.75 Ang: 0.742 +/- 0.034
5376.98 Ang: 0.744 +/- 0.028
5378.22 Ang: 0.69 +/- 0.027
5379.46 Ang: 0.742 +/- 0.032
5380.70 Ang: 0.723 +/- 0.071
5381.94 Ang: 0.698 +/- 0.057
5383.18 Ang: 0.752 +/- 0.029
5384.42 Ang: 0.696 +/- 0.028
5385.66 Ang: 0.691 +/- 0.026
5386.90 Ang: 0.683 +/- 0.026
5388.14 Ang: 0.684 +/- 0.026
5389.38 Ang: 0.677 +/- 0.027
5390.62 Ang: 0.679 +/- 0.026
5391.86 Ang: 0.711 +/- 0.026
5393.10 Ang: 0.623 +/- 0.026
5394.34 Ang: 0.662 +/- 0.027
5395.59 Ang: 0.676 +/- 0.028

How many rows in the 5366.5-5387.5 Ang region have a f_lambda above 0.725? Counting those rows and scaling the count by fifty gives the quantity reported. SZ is 350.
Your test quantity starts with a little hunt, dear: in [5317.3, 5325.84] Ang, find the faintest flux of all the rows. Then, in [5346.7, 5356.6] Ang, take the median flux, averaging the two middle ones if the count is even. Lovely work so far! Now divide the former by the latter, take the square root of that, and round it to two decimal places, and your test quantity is 1.04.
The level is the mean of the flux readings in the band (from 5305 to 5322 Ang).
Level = 0.77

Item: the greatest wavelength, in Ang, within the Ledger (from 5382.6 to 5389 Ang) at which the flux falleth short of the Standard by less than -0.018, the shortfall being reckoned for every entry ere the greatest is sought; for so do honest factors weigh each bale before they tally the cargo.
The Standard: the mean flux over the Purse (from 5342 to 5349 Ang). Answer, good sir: 5383.18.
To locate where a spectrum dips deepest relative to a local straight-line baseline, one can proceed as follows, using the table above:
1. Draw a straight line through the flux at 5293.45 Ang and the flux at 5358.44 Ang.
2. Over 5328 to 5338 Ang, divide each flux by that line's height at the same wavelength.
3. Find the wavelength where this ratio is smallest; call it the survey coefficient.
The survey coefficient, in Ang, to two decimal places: 5328.91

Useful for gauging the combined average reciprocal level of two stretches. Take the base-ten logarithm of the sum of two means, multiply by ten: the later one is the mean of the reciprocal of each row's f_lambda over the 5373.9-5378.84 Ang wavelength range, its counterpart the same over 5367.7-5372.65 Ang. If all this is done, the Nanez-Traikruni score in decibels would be 4.42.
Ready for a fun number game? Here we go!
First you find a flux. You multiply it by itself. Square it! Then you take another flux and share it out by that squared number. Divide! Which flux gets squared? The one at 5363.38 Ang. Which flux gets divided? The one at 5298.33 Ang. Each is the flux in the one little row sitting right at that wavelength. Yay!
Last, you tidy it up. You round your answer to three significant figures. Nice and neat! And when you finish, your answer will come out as 1.43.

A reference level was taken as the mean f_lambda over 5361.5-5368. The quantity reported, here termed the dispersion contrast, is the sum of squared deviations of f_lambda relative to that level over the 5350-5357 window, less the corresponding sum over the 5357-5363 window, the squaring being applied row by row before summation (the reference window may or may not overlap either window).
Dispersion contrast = 0.021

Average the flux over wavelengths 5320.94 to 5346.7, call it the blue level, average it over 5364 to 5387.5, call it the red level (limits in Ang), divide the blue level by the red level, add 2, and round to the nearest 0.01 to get 3.02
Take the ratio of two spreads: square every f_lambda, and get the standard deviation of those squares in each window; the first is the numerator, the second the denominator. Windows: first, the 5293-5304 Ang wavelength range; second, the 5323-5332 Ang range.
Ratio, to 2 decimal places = 0.38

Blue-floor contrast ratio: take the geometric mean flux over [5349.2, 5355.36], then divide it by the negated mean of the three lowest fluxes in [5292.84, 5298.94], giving -0.99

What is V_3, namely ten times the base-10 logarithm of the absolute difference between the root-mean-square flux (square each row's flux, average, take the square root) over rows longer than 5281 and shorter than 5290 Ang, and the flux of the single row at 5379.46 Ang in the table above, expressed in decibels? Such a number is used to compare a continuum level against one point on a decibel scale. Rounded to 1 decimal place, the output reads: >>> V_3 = -16.6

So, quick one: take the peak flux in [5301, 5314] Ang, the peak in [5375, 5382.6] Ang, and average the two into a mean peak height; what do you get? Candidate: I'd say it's 0.800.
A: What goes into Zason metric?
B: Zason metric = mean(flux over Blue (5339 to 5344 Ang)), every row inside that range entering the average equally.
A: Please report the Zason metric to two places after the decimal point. 0.71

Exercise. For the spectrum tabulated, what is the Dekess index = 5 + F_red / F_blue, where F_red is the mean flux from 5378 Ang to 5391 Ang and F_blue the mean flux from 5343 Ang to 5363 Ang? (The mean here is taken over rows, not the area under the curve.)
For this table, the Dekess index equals 5.98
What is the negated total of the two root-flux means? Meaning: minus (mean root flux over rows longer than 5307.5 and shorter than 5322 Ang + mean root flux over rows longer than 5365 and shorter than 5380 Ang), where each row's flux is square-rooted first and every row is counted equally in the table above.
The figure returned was -1.73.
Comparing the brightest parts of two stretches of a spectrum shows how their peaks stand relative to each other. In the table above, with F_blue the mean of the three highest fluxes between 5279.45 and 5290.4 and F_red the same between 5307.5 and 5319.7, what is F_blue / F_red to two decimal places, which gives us 1.04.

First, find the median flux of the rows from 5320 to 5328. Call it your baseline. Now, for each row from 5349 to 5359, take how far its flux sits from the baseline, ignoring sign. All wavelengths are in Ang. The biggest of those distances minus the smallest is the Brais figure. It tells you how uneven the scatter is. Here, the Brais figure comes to 0.067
